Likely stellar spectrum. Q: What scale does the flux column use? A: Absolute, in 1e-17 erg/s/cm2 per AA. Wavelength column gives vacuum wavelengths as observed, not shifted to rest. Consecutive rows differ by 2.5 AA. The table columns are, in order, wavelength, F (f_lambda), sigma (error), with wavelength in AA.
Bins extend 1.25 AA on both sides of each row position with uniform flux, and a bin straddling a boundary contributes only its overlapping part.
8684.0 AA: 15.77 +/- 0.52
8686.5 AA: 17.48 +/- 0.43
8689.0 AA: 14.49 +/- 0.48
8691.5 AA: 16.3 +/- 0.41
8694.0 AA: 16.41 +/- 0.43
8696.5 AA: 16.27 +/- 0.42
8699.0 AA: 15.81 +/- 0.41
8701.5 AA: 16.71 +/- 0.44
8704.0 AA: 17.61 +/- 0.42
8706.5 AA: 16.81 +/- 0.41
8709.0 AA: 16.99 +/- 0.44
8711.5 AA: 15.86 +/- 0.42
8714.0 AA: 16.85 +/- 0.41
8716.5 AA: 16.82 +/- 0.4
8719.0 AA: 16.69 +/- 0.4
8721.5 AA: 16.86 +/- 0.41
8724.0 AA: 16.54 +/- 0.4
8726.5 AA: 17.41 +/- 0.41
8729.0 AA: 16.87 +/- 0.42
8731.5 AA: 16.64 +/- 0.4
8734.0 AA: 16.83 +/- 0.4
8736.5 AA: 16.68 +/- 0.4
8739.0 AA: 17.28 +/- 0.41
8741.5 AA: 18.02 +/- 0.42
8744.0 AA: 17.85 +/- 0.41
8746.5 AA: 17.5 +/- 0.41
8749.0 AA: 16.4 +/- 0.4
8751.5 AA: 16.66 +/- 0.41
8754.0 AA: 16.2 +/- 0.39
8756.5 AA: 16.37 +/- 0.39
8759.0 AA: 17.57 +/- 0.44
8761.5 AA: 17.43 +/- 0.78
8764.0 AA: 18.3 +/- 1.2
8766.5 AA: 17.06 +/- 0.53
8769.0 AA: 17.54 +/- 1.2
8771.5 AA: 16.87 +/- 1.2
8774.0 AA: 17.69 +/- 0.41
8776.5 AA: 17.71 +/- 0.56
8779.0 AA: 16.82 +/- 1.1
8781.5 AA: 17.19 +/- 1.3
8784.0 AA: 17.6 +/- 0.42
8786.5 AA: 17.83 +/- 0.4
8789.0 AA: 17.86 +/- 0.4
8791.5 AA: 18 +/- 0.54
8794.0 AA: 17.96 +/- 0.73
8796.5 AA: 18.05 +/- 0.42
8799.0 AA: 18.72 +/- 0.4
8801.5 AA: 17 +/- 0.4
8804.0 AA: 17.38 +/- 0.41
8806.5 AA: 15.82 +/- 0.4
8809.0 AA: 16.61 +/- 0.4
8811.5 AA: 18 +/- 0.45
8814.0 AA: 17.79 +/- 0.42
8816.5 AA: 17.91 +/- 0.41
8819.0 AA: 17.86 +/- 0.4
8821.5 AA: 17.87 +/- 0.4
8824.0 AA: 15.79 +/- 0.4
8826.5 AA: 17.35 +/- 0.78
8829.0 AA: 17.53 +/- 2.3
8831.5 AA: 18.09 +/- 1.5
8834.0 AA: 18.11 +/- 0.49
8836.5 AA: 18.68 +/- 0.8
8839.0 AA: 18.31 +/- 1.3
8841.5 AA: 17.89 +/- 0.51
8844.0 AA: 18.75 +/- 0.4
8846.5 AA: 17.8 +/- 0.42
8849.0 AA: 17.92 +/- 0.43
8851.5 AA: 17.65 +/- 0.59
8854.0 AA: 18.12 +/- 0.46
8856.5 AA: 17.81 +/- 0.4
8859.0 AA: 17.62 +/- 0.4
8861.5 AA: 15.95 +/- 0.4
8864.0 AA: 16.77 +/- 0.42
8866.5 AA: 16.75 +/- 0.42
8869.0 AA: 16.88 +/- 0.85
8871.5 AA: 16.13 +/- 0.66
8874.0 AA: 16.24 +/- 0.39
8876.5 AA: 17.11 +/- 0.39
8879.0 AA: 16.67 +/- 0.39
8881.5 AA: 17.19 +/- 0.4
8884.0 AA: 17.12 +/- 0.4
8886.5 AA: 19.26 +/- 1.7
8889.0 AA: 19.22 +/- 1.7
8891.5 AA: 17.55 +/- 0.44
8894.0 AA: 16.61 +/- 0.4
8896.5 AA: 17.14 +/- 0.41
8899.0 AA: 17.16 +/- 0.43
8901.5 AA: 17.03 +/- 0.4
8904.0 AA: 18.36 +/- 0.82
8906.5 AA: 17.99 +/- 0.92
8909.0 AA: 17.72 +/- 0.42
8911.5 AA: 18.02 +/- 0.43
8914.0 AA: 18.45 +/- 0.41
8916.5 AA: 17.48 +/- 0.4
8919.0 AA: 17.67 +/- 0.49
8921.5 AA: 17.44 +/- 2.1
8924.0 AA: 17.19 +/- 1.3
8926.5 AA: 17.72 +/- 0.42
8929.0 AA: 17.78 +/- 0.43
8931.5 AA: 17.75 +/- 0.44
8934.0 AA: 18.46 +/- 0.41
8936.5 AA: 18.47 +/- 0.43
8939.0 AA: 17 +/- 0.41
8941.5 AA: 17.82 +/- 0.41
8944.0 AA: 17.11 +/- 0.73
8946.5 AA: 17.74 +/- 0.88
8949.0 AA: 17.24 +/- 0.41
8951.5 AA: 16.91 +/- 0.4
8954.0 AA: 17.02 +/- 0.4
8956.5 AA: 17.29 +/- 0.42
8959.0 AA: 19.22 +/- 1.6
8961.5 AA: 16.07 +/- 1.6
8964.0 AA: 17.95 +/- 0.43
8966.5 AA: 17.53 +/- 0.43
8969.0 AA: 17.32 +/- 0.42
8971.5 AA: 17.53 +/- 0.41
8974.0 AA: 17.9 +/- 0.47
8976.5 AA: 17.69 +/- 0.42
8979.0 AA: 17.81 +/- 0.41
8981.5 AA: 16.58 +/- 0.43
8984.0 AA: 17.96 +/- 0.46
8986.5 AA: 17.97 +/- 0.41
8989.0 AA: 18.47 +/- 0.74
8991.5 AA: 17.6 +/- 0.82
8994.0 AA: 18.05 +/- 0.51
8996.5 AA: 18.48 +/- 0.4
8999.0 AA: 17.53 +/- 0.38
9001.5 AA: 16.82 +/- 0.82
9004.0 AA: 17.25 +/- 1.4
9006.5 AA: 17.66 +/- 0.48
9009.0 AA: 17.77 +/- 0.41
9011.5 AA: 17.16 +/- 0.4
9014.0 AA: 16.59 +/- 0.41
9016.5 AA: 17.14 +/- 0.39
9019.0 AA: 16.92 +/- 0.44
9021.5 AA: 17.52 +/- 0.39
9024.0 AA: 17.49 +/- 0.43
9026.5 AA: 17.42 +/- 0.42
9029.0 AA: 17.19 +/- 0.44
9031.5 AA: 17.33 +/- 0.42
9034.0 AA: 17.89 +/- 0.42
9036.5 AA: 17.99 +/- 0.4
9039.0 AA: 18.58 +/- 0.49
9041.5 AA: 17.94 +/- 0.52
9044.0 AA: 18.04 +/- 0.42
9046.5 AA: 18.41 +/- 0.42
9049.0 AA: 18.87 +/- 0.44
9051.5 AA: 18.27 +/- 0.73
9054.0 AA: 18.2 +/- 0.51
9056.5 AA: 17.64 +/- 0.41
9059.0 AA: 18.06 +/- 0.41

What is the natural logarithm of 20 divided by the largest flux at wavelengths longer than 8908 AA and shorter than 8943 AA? 0.080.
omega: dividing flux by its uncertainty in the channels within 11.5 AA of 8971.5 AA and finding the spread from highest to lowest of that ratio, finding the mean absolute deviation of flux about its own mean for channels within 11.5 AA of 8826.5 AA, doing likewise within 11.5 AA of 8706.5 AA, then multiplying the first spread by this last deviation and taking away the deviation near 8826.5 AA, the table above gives 14.1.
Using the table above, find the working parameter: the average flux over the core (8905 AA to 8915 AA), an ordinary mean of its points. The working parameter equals 18.0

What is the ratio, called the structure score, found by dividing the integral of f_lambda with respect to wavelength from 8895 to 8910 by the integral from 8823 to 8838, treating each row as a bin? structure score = 1.00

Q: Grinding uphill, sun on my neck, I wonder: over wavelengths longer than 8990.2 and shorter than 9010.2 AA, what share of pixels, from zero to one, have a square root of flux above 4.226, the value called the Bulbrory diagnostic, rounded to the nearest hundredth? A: 0.25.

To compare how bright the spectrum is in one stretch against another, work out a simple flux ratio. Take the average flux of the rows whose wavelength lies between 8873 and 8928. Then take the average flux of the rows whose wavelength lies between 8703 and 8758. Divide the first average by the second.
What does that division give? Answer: 1.04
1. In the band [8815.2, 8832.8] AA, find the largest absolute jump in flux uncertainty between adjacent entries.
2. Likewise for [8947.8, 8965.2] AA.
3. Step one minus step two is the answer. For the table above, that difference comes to 0.3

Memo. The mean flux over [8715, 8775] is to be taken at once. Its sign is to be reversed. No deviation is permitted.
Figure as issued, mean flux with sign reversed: -17.1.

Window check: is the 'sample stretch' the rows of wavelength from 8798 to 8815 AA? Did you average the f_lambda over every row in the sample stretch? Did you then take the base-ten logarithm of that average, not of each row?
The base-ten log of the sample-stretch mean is 1.24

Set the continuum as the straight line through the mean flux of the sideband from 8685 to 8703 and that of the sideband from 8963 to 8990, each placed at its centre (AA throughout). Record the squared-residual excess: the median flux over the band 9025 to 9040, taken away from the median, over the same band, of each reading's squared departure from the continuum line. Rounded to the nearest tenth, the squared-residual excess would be -17.4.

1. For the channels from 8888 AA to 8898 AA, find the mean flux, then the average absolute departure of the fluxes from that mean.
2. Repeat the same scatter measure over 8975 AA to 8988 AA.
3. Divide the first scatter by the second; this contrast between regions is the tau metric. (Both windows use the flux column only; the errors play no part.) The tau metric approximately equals 1.9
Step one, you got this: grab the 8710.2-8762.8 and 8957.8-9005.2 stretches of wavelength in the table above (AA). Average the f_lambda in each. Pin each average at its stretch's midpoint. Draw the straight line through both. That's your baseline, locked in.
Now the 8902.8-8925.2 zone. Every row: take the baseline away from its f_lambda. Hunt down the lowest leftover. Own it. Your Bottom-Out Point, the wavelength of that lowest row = 8924.0 AA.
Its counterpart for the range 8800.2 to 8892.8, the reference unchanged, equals 8824.0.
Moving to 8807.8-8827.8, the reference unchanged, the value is 8824.0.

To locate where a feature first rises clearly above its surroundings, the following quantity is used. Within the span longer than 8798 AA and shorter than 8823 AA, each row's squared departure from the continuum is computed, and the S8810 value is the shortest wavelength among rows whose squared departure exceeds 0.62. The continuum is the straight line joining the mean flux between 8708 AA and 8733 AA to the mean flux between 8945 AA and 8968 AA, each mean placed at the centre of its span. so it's 8799.0 AA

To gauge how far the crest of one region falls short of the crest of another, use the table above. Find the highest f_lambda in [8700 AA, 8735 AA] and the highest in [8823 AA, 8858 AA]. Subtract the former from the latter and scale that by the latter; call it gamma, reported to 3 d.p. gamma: 0.061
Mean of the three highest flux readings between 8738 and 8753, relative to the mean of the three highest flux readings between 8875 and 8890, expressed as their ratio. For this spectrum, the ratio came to 0.96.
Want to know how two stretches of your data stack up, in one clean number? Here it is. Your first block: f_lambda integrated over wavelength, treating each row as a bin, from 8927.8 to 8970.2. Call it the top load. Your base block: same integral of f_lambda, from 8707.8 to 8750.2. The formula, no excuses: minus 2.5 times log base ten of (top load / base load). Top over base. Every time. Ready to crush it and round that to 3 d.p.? -0.039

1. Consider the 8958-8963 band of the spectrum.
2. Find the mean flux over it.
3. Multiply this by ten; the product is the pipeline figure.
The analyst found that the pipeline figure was 176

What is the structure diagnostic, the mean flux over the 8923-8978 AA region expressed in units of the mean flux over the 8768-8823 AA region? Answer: 1.00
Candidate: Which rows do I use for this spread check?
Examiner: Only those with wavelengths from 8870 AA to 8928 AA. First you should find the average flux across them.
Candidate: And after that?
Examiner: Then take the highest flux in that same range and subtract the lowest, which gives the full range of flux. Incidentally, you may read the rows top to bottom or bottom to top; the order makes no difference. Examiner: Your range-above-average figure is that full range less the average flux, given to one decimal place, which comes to -14.4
